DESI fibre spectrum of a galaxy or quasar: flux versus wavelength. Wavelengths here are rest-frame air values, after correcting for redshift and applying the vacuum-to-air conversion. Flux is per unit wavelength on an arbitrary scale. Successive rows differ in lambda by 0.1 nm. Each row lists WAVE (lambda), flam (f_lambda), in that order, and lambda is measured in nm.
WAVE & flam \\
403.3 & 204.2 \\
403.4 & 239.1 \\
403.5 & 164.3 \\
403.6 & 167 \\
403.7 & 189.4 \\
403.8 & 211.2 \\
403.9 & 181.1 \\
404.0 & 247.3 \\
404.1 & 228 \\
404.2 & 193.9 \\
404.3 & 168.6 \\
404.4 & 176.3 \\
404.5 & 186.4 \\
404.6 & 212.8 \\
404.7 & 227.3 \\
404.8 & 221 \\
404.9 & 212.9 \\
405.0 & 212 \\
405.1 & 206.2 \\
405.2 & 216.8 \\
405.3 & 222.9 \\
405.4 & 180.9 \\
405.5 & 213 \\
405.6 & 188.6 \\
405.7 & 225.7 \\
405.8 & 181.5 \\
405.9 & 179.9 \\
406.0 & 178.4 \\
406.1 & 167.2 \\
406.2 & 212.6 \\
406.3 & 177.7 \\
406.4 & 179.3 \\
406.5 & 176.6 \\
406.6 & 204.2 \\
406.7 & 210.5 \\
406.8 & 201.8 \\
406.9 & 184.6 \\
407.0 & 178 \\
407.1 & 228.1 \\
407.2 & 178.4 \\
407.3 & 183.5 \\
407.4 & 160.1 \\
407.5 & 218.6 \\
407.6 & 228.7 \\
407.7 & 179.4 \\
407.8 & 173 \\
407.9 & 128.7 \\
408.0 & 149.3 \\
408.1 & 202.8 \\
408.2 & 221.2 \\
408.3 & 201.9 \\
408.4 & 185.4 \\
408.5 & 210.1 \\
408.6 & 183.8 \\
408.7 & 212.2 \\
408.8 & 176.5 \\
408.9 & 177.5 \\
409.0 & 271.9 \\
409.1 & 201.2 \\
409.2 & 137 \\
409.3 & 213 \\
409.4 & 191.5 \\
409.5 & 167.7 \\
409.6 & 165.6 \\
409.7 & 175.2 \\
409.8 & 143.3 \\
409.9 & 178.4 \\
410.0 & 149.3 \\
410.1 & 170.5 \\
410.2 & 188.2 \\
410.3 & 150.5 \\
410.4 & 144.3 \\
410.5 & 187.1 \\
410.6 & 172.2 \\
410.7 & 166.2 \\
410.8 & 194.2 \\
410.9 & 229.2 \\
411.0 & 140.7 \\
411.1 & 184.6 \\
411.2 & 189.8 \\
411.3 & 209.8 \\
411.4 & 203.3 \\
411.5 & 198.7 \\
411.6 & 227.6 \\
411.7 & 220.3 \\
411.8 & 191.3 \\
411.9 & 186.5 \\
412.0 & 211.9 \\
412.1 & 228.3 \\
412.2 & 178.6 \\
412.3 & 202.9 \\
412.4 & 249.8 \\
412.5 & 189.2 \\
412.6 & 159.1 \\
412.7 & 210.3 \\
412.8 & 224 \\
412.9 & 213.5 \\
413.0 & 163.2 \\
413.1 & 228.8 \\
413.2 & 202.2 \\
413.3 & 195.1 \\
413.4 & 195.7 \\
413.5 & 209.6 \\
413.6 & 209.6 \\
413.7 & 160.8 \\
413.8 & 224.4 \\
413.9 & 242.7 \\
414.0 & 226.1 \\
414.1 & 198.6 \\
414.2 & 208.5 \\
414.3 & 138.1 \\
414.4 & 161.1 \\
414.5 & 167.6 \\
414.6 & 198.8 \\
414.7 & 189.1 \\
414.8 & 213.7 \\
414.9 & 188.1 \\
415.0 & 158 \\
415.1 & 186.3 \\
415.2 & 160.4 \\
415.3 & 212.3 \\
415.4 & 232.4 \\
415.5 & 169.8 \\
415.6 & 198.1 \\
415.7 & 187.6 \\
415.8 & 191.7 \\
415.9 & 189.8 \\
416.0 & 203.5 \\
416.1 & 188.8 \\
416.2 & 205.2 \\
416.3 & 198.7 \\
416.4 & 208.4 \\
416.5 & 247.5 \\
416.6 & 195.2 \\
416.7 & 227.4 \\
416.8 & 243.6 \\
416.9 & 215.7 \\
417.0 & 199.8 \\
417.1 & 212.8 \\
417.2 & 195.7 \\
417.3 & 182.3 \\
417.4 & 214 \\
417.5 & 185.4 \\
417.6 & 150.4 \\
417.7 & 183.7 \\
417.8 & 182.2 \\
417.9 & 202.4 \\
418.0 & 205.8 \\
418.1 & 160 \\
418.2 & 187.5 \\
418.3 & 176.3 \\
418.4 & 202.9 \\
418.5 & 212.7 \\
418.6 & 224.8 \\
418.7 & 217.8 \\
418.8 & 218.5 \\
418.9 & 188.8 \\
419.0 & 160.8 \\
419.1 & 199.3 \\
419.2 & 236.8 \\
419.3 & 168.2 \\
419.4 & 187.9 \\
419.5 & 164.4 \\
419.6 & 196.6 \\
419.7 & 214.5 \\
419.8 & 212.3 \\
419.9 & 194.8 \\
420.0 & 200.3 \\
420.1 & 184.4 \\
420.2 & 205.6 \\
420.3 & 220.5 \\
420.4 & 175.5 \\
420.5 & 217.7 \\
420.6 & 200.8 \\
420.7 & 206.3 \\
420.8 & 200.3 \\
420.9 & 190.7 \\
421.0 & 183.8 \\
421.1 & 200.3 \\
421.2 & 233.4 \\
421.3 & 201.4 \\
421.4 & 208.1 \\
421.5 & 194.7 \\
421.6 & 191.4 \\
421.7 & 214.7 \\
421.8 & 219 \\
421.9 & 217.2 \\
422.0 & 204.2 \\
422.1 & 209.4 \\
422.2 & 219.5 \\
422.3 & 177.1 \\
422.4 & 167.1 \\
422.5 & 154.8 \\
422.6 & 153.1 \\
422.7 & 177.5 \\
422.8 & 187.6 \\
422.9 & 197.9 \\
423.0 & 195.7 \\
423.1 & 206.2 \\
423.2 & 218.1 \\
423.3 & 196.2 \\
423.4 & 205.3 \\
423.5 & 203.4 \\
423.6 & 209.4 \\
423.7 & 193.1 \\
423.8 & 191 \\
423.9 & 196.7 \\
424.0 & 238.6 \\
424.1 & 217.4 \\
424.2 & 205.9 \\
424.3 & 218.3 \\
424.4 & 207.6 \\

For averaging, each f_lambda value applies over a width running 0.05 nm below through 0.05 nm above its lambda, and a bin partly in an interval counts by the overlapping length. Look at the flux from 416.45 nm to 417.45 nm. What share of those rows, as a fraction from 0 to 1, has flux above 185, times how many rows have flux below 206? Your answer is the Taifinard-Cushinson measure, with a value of 3.6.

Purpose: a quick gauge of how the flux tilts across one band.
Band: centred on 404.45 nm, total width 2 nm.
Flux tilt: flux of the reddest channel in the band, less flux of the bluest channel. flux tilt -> 17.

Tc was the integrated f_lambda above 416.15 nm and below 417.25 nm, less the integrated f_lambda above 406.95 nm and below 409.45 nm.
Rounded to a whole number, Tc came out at -244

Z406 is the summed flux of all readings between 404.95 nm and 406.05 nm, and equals 2206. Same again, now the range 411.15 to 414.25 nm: 6360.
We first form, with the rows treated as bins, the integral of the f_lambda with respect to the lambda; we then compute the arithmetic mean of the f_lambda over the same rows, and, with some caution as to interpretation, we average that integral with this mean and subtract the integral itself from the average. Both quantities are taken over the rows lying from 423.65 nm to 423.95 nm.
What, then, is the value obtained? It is 68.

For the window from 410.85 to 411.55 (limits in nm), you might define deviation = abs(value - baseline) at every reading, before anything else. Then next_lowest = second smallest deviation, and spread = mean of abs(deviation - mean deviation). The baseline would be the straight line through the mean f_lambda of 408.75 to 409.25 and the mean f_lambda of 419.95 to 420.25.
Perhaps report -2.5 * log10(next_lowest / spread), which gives 1.2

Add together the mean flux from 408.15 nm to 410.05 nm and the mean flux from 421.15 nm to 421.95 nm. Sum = 397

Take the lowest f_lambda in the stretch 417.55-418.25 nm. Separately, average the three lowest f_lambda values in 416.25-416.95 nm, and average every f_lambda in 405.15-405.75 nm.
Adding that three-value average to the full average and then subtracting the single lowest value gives 258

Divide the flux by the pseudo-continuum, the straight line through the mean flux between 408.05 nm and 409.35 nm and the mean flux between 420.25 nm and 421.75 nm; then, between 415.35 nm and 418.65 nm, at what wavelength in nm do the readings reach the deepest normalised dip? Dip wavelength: 417.6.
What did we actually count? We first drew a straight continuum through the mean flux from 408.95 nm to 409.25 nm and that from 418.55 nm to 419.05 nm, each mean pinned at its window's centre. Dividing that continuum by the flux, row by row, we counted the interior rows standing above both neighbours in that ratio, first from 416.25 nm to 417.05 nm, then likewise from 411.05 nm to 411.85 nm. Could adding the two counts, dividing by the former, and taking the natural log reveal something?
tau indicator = 0.69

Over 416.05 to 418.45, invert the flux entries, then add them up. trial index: 0.122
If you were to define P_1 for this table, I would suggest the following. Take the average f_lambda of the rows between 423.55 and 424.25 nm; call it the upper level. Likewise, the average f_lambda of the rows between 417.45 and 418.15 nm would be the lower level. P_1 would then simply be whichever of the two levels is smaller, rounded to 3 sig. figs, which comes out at 181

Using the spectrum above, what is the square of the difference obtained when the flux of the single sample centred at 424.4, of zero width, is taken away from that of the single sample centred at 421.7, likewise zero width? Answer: 50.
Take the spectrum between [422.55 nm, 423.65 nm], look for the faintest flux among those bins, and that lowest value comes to 153.1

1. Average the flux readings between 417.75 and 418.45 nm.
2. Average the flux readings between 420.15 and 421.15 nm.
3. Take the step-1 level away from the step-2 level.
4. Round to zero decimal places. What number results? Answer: 12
